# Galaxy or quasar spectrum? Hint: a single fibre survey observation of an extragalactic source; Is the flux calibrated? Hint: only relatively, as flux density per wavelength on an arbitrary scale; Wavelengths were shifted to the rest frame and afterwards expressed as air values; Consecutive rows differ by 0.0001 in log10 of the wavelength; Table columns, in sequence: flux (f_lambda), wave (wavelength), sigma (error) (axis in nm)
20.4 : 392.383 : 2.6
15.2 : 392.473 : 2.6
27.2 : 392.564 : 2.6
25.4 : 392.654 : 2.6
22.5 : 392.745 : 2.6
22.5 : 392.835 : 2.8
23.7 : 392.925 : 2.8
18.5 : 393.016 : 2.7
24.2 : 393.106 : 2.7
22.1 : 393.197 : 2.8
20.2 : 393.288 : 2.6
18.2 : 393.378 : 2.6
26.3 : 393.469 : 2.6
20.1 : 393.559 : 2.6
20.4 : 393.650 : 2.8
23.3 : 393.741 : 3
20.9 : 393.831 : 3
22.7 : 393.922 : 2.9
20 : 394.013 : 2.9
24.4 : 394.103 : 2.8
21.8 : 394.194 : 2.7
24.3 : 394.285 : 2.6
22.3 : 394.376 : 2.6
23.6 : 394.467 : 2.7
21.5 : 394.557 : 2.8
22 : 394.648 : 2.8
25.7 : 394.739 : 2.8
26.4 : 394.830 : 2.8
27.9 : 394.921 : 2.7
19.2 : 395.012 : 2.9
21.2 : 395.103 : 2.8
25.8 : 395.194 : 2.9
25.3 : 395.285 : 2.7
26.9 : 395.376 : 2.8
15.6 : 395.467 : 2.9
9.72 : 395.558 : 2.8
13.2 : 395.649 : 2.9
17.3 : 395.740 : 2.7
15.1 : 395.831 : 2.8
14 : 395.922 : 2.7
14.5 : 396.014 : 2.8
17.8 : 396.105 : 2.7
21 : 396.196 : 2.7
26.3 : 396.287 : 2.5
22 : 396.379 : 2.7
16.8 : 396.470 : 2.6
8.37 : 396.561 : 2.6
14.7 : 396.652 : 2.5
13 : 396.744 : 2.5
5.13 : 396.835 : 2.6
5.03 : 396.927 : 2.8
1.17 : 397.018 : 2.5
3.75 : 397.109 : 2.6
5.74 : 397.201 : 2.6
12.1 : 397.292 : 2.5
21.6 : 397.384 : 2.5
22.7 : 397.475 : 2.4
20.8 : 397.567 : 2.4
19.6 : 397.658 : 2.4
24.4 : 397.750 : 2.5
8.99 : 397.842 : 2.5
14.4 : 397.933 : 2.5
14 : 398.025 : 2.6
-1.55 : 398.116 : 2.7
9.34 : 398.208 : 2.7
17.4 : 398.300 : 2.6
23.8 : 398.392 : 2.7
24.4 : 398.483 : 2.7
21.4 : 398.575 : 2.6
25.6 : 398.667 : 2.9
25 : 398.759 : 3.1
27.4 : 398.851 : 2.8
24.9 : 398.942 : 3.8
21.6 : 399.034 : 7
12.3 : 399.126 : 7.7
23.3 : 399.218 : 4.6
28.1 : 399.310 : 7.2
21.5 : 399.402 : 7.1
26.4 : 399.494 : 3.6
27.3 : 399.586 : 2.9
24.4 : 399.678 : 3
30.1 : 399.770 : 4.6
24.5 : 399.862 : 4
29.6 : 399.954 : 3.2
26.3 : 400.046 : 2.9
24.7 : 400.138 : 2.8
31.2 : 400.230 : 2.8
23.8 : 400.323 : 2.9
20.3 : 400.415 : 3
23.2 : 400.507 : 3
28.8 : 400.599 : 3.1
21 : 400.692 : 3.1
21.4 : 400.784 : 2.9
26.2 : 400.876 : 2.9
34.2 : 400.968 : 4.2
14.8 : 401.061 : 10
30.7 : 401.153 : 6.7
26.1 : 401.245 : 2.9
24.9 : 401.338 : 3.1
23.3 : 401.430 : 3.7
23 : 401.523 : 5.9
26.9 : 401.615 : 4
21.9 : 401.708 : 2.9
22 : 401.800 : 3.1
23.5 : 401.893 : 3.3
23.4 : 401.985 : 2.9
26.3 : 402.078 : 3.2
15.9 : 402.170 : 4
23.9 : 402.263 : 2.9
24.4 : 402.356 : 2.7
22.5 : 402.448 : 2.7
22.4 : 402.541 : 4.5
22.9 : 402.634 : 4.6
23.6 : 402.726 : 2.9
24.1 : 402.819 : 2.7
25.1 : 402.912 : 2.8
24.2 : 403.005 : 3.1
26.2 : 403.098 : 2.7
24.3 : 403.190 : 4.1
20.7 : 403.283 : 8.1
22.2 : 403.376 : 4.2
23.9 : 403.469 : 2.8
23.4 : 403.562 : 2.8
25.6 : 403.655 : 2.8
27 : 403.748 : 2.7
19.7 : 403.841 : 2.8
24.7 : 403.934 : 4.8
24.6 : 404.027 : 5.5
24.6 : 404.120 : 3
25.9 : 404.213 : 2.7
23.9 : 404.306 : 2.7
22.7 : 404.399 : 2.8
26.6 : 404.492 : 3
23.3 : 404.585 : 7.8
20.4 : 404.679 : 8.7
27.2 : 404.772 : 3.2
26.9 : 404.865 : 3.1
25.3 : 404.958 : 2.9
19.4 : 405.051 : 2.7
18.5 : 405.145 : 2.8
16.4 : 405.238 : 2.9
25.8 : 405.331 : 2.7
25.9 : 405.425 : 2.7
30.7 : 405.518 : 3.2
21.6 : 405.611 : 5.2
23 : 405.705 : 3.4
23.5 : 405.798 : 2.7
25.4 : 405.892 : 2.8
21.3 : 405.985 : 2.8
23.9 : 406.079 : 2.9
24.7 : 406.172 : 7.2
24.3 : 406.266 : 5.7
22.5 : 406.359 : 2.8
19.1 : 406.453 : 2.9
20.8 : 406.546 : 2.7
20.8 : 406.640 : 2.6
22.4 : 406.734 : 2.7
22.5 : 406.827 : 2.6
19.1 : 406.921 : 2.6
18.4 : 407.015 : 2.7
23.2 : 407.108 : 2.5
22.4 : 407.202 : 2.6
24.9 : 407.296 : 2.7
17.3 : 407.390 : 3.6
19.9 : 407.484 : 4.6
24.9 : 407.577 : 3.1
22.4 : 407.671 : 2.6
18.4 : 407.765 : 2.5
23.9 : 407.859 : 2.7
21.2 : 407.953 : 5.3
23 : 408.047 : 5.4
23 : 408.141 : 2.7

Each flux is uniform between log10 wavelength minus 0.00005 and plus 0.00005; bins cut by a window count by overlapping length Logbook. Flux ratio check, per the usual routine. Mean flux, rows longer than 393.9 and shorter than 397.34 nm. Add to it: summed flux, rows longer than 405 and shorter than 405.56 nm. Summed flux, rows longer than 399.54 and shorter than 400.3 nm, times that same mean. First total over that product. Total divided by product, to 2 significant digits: 0.040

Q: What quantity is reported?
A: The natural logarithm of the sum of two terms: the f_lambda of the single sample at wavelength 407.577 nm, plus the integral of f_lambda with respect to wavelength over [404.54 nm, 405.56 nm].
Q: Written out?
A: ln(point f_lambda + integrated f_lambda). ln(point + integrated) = 3.9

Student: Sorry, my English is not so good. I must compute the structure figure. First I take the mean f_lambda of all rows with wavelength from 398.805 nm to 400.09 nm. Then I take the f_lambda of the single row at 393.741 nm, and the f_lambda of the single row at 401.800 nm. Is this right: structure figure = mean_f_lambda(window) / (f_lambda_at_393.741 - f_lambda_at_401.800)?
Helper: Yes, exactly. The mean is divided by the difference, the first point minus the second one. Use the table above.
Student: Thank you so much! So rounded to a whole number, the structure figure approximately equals 19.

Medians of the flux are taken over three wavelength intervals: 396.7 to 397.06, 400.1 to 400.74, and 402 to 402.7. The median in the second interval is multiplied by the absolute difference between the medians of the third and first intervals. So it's 424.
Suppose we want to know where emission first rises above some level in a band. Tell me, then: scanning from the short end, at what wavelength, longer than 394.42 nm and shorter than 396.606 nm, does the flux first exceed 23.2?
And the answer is 394.467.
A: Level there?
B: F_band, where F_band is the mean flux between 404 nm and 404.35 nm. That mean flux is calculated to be 24.8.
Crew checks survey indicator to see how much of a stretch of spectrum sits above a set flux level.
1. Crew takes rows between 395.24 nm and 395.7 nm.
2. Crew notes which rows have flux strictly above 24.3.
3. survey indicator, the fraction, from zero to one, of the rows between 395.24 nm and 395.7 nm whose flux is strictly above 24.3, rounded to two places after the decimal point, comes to 0.40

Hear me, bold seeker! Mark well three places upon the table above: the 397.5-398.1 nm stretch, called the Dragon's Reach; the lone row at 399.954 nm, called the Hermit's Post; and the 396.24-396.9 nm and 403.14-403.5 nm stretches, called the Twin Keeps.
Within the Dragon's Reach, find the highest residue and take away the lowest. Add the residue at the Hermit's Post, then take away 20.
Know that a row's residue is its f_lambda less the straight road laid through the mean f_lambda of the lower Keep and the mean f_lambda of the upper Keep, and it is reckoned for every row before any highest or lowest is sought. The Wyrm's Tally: 6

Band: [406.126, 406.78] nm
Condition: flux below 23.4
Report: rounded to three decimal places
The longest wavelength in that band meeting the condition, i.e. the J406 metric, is 406.734 nm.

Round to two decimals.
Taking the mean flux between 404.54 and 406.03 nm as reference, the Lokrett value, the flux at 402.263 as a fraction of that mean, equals 1.02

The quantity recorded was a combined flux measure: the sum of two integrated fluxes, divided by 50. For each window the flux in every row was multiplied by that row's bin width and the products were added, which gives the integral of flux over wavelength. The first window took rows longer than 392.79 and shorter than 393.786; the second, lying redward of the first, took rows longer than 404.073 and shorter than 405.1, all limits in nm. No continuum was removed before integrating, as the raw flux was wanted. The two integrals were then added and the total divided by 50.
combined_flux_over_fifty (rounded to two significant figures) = 0.93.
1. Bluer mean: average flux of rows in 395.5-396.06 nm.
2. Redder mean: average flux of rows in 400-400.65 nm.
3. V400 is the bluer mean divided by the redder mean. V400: 0.55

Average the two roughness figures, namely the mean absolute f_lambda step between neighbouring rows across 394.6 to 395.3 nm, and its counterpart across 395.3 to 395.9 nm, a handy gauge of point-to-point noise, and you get 4.2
